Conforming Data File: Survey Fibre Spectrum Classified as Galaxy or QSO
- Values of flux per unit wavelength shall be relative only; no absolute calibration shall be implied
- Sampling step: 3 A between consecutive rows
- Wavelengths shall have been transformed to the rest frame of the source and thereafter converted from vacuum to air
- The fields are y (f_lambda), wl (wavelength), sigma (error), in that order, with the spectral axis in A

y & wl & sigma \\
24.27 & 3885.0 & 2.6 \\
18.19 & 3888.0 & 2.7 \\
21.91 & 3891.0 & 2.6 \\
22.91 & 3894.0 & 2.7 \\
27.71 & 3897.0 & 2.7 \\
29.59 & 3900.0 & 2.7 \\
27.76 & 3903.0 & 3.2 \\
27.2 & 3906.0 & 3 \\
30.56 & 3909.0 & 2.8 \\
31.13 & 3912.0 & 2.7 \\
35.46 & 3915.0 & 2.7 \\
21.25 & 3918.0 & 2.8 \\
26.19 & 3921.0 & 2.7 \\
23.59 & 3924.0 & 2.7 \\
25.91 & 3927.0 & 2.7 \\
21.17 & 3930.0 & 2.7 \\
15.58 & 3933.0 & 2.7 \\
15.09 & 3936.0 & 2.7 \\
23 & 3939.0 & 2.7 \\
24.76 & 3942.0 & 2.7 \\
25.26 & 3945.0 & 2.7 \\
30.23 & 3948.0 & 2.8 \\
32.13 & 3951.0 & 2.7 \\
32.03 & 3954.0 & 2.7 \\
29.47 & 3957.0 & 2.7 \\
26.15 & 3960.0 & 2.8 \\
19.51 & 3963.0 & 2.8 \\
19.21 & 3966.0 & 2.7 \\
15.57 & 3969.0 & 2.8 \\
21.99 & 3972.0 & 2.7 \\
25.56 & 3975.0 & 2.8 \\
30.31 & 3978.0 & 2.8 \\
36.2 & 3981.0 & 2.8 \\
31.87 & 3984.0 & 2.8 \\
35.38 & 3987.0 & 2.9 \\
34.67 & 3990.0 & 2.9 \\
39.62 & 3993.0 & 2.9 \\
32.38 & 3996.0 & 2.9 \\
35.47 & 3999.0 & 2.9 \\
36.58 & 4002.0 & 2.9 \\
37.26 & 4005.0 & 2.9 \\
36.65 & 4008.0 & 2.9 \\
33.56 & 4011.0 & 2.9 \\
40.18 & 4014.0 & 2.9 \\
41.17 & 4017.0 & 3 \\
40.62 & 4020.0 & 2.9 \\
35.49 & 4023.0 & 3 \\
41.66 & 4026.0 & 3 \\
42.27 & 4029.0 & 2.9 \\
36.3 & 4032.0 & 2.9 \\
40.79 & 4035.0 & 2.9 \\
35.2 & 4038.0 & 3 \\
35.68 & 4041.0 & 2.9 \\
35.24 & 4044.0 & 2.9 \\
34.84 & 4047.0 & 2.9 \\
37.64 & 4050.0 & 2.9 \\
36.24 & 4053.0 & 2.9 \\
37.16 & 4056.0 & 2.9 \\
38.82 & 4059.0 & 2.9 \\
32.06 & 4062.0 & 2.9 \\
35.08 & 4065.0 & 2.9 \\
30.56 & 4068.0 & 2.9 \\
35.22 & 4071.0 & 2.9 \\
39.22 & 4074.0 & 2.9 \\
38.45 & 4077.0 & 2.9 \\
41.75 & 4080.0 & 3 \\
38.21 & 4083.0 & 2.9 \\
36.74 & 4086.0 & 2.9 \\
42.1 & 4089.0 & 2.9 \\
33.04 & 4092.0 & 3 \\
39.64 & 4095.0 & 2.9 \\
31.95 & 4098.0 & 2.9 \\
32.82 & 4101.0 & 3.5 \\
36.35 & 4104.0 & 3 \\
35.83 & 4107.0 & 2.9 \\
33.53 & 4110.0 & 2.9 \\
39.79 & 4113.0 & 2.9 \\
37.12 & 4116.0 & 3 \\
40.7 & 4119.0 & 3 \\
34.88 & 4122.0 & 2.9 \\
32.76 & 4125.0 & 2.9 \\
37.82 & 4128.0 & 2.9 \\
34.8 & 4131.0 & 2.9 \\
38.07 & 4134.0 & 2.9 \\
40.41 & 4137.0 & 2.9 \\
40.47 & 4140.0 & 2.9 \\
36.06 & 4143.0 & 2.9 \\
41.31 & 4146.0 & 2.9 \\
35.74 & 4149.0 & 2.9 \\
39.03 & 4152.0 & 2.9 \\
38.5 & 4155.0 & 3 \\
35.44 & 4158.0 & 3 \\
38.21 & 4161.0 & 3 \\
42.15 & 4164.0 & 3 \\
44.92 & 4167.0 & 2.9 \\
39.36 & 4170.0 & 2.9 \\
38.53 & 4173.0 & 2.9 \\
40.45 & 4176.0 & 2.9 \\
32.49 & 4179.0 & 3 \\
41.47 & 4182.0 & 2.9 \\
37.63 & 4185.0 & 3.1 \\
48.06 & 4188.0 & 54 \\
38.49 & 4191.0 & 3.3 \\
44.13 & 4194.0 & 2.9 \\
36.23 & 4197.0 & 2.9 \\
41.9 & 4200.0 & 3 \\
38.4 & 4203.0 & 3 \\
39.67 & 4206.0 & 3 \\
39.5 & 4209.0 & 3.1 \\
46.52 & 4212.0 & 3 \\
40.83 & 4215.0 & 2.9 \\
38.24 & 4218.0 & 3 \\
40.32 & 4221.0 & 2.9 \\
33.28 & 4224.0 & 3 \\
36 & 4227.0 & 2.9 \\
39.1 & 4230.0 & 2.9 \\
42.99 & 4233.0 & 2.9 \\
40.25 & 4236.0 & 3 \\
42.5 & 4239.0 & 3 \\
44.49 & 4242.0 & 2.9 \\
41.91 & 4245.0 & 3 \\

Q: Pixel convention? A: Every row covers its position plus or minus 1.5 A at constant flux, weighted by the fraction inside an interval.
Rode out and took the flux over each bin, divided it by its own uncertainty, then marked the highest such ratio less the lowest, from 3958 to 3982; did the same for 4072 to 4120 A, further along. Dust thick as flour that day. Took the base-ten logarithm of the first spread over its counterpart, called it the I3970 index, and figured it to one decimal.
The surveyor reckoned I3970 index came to 0.2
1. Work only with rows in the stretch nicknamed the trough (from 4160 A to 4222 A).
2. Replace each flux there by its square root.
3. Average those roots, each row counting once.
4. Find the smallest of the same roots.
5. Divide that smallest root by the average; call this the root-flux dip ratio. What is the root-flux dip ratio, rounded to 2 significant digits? 0.90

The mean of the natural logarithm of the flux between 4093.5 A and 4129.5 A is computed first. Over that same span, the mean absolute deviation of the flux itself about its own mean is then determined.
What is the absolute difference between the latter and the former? 1.1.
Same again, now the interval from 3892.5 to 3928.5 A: 0.4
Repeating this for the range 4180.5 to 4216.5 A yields 0.9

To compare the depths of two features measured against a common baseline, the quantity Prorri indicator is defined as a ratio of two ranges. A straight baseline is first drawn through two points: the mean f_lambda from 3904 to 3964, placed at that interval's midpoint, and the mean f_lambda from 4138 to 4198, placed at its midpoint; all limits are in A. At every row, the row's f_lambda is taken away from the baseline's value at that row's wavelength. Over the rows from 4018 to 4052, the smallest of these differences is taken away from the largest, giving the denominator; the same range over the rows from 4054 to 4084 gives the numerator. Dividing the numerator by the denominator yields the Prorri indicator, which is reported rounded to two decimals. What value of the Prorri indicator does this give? 1.24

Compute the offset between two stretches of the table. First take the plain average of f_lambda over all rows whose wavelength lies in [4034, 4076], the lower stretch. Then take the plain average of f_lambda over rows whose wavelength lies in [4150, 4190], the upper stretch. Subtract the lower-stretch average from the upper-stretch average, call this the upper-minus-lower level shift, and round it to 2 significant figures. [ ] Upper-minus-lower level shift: 3.7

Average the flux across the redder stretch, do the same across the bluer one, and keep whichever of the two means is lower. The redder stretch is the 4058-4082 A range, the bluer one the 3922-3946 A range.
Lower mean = 21.8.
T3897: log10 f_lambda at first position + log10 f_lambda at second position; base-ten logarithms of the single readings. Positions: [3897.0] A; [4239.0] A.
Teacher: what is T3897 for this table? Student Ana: 3.07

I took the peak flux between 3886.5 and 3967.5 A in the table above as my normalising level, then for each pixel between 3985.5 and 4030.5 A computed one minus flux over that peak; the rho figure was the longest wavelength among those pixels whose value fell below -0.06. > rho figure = 4029.0 A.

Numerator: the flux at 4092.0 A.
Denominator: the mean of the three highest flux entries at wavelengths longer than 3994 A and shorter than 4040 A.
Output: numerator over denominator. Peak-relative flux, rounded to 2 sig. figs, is 0.79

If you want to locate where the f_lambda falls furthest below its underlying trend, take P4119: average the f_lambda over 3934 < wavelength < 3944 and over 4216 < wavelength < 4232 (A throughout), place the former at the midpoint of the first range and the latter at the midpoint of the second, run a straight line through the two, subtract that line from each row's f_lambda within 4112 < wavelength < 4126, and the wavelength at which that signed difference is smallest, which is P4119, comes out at 4125.0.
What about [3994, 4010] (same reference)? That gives 3996.0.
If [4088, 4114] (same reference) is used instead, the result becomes 4098.0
